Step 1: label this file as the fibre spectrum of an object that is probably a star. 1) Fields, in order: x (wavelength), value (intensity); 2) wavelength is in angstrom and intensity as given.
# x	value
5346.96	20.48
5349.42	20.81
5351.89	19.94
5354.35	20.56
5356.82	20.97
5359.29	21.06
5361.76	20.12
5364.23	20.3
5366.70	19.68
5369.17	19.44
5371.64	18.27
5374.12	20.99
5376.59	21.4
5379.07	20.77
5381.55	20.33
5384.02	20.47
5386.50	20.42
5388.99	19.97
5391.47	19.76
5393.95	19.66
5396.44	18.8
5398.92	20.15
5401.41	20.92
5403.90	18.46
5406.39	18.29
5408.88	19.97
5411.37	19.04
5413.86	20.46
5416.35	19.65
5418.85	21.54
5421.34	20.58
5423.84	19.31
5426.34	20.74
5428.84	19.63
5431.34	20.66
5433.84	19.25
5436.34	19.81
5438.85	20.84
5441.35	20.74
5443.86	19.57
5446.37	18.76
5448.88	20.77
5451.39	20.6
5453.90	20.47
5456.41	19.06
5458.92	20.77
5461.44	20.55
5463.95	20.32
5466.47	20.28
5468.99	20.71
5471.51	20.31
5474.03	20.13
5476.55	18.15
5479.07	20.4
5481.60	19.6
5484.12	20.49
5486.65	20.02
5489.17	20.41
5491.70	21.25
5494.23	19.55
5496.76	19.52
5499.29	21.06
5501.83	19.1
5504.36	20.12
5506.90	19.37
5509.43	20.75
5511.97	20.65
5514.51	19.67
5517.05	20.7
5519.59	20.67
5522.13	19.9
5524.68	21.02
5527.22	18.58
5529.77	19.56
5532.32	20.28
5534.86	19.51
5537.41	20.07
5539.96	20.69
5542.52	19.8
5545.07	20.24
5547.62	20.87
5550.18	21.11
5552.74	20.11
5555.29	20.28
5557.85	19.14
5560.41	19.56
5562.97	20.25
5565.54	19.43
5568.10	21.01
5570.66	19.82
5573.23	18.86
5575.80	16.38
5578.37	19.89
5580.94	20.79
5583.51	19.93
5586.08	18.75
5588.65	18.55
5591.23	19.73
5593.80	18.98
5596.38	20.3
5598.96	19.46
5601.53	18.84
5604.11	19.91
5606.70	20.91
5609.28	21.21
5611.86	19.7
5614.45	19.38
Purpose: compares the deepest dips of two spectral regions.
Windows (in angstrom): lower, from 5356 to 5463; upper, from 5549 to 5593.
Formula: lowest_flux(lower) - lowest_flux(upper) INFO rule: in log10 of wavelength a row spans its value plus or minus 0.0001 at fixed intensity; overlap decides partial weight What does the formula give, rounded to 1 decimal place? 1.9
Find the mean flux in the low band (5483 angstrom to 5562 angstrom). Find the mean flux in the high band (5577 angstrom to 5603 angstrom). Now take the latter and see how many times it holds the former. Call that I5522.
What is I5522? 0.97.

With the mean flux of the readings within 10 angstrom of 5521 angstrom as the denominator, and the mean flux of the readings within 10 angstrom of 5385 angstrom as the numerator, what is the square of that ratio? 1.03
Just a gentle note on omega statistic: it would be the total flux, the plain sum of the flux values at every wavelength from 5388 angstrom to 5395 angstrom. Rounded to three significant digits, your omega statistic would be 59.4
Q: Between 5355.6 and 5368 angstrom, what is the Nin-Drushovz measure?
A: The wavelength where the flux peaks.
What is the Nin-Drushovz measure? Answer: 5359.29 angstrom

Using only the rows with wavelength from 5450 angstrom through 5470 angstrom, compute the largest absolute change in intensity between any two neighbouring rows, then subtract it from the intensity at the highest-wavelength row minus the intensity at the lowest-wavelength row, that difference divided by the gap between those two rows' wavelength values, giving -1.7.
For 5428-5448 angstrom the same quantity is -1.5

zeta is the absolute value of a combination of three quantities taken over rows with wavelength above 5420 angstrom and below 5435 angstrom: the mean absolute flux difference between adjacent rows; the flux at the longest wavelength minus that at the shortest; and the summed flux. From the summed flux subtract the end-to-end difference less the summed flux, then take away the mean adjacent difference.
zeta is 240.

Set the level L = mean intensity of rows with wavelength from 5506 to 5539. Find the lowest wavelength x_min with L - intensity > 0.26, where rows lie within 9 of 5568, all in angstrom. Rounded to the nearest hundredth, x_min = 5560.41 angstrom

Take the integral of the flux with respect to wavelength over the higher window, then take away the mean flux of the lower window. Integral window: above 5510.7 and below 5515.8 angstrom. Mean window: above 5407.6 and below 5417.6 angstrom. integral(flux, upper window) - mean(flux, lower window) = 83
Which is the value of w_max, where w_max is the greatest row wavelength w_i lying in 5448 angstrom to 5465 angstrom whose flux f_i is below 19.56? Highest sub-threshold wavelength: 5456.41 angstrom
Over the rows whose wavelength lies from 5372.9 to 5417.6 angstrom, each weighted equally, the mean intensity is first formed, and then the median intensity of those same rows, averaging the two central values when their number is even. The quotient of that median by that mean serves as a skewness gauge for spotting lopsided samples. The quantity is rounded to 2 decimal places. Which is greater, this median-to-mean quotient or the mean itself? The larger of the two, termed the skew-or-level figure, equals 19.97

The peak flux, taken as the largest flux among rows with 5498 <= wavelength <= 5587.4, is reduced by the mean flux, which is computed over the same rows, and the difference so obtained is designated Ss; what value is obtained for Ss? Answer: 1.17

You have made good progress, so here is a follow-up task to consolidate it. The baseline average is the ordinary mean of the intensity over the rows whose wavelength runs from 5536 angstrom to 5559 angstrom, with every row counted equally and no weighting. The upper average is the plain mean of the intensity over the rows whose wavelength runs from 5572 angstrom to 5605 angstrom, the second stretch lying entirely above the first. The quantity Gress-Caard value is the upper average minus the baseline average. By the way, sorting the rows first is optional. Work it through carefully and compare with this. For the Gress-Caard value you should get -1.00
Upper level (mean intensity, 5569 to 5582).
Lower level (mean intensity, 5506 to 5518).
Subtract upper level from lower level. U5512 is 1.1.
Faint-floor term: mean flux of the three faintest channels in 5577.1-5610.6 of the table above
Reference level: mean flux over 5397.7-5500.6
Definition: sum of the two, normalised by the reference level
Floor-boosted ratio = 1.93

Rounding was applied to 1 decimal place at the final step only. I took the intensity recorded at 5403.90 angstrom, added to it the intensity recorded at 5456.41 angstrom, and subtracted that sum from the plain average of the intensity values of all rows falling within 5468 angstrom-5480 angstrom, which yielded -17.6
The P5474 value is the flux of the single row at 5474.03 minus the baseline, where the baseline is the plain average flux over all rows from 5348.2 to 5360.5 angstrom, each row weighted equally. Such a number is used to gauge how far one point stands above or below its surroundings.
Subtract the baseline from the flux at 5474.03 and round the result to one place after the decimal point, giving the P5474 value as -0.5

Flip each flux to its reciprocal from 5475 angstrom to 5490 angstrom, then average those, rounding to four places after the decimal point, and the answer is 0.0505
